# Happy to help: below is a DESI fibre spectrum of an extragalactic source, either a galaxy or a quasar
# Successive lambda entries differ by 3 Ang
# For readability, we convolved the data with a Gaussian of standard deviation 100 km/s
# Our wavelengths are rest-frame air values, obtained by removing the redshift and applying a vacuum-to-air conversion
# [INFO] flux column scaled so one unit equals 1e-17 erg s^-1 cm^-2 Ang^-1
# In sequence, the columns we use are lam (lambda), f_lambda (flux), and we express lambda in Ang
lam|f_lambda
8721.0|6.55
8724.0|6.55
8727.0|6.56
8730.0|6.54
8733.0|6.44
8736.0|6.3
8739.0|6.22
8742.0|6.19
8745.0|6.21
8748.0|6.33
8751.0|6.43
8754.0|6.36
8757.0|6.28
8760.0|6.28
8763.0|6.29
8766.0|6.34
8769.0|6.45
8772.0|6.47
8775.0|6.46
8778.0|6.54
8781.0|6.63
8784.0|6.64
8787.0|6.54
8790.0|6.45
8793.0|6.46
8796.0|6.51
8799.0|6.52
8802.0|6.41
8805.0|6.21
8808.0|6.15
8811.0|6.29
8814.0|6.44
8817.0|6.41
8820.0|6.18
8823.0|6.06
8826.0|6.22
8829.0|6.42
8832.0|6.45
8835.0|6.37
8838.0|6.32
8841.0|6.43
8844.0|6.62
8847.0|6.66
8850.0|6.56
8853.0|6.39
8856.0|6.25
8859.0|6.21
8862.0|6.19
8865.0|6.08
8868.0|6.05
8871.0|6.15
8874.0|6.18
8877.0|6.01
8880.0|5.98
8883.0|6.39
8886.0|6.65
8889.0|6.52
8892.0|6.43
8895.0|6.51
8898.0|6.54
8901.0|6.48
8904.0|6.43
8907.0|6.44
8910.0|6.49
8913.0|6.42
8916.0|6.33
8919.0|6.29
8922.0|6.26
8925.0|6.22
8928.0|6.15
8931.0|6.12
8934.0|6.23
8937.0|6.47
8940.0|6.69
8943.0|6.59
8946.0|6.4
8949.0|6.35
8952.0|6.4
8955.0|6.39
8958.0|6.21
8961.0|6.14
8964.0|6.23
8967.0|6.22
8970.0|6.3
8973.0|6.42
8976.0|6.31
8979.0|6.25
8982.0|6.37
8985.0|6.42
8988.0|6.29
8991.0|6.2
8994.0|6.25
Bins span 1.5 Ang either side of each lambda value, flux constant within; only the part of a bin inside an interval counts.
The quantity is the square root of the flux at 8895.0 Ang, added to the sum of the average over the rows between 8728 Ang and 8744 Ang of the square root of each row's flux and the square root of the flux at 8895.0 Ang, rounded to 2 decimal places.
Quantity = 7.62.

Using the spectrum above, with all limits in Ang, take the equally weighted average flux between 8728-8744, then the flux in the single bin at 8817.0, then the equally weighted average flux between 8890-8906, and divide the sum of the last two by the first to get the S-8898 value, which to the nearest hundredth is 2.03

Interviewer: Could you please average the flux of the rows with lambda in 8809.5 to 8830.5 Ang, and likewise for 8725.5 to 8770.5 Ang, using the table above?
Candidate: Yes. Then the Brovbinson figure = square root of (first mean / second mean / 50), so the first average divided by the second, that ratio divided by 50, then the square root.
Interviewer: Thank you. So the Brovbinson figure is 0.141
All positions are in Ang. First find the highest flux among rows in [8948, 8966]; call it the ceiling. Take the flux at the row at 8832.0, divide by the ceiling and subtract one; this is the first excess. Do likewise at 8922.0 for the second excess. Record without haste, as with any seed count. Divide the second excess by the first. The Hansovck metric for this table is -3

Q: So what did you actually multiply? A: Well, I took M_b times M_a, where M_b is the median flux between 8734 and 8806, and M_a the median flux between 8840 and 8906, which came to 41.2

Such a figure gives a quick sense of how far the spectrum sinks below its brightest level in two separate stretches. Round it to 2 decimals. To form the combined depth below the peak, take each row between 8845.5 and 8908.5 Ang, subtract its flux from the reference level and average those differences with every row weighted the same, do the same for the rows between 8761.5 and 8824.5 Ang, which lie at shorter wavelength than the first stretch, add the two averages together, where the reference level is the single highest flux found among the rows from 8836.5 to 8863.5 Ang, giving 0.58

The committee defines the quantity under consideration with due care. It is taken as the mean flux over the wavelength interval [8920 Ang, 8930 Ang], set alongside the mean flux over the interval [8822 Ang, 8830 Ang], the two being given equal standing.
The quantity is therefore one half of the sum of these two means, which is 6.22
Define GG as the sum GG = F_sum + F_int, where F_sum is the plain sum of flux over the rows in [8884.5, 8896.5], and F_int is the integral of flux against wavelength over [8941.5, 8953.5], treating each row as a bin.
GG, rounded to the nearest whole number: 103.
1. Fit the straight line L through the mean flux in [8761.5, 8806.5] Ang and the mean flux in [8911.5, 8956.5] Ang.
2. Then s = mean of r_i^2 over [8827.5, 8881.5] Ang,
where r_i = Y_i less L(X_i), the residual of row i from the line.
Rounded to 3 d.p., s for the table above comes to 0.050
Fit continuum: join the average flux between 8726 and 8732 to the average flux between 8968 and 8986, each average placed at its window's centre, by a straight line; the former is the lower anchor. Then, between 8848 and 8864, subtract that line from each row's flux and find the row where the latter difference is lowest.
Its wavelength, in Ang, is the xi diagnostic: 8862.0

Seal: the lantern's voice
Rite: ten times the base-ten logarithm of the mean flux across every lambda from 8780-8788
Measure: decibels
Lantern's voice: 8.20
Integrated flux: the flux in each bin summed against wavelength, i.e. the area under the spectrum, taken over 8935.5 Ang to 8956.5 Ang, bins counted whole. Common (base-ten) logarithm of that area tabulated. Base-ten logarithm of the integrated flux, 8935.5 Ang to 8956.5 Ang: 2.13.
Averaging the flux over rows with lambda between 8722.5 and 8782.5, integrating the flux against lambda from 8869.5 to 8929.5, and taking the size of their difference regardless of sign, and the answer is 374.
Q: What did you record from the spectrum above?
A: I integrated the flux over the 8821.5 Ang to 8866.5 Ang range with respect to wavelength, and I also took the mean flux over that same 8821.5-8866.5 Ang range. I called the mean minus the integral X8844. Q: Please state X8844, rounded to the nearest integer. -279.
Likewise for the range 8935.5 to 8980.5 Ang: -280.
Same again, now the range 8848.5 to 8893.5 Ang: -276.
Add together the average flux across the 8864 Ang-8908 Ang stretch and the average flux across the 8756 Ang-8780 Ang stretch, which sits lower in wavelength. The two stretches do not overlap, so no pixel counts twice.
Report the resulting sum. 12.7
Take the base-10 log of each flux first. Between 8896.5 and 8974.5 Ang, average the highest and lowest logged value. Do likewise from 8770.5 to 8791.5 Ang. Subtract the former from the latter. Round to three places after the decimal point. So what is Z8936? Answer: 0.010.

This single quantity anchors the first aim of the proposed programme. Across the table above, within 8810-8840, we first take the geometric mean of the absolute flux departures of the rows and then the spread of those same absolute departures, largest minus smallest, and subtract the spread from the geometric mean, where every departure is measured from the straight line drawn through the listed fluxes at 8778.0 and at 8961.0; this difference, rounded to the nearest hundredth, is -0.30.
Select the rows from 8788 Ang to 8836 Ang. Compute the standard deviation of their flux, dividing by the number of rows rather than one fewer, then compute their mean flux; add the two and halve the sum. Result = 3.24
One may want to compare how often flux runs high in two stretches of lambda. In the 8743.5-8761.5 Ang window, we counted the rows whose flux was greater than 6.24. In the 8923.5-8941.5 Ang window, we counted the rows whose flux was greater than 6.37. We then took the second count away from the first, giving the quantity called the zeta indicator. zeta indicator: 3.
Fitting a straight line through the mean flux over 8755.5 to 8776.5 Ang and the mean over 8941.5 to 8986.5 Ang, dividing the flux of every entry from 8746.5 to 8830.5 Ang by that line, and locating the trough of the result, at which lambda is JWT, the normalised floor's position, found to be 8823.0 Ang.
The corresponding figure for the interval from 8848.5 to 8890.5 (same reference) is 8880.0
